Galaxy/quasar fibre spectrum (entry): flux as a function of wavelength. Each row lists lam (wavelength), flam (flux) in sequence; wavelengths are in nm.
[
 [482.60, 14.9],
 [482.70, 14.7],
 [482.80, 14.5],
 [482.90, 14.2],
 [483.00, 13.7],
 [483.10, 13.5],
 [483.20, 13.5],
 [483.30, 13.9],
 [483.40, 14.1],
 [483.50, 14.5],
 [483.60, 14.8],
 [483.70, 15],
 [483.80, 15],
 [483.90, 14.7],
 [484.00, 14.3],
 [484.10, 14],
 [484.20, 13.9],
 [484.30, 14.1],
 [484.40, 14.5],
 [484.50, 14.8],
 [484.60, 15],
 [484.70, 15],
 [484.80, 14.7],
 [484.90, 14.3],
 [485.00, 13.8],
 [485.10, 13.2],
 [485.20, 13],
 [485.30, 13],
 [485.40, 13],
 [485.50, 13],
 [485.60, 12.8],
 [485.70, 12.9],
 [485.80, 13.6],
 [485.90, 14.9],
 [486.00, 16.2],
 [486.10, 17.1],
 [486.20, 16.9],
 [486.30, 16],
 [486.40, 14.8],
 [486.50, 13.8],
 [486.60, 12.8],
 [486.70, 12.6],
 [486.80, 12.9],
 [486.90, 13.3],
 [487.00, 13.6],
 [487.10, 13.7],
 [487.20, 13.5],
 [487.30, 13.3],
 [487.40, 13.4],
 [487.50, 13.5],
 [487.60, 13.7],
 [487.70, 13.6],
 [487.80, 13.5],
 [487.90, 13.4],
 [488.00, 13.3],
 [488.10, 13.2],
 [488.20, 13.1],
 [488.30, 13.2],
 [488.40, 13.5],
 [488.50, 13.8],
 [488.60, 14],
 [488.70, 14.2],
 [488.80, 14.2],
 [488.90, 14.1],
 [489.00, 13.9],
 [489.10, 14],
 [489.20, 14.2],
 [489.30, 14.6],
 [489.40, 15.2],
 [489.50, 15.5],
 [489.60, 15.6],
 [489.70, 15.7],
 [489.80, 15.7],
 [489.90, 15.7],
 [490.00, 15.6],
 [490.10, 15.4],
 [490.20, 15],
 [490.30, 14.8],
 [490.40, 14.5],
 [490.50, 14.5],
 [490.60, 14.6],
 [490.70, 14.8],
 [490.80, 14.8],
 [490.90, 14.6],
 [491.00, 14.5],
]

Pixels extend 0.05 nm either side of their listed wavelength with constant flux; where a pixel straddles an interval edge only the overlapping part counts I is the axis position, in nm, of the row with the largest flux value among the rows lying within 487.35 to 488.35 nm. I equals 487.60 nm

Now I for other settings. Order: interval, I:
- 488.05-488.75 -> 488.70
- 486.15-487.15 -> 486.20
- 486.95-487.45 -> 487.10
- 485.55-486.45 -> 486.10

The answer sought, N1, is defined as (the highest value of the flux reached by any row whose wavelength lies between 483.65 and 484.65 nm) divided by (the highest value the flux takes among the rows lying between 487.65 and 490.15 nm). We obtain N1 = 0.96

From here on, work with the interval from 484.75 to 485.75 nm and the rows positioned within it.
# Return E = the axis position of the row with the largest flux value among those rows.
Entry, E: 484.80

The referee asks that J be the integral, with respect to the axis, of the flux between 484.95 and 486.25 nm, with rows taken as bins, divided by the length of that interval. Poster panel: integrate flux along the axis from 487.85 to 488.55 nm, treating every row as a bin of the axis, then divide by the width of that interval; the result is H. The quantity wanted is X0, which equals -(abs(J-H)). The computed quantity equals -0.75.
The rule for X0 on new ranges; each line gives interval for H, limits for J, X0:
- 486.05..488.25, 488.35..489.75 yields -0.60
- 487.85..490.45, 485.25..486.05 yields -0.76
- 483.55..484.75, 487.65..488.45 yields -1.24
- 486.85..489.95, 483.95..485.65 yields -0.13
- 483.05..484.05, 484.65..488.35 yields -0.50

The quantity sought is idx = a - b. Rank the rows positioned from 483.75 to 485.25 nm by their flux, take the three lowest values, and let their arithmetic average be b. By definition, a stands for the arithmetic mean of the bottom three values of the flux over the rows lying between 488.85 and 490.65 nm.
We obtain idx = 0.67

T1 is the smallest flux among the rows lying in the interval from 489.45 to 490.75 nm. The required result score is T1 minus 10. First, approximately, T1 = 14.5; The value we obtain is 4.50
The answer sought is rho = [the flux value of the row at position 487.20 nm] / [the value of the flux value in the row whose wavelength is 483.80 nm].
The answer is 0.90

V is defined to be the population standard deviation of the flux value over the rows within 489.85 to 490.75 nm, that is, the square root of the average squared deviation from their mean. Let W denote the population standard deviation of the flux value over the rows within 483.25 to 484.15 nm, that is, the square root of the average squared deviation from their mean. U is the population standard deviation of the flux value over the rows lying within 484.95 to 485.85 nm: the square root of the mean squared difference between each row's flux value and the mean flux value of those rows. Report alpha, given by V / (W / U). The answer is 0.35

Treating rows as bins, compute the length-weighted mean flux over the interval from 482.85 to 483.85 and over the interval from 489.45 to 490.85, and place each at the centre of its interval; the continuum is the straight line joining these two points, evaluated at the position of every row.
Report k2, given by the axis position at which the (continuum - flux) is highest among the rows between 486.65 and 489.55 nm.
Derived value 486.70 nm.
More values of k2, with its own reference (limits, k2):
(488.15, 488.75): 488.20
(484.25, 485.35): 485.30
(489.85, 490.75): 490.50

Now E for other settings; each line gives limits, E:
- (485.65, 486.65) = 486.10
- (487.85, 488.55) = 488.50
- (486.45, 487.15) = 486.50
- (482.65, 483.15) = 482.70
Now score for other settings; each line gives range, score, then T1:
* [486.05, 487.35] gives 2.60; 12.6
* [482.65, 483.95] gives 3.50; 13.5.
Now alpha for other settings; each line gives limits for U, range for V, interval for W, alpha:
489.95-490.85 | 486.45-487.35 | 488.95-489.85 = 0.20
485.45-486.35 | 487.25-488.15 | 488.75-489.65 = 0.40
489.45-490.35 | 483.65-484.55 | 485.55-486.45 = 0.08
